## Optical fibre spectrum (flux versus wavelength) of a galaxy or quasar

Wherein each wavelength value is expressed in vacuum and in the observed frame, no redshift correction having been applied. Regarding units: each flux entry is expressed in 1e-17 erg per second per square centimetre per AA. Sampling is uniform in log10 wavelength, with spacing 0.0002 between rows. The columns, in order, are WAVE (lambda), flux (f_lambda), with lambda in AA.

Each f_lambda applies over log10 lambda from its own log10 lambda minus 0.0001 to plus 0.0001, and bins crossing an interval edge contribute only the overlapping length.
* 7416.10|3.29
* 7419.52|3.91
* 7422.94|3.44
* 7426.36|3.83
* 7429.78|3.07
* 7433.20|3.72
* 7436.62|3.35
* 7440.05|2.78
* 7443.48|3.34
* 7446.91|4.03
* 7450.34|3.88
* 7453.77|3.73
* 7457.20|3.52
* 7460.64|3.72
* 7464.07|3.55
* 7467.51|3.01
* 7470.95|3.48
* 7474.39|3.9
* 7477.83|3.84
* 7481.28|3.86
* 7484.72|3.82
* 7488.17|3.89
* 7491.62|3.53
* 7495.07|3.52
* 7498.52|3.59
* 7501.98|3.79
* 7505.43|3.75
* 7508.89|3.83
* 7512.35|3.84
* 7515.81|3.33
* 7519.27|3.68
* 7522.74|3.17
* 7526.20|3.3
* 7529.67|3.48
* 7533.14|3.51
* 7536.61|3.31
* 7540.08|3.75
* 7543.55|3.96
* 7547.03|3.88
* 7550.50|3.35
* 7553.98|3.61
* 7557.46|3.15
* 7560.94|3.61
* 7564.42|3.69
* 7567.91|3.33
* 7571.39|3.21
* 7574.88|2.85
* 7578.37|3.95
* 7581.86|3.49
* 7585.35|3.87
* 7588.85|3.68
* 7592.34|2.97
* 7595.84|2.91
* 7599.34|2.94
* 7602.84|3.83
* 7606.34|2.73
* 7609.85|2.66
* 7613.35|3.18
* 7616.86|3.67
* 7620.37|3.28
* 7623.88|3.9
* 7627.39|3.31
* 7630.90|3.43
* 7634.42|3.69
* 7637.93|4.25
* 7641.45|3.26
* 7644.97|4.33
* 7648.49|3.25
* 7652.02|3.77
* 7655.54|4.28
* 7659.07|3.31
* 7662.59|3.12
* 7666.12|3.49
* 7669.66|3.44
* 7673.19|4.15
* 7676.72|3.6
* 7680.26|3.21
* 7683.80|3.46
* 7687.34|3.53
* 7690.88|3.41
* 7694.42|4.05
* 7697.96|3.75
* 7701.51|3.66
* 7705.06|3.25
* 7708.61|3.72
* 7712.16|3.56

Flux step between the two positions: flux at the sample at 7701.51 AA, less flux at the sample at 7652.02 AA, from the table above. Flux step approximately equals -0.1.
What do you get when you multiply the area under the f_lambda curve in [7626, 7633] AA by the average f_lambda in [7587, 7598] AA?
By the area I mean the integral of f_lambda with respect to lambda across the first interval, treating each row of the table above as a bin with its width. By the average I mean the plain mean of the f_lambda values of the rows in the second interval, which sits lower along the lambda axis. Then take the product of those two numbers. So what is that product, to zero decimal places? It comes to 75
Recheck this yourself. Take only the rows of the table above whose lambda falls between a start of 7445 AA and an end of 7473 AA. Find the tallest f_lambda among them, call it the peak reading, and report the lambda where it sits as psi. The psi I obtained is 7446.91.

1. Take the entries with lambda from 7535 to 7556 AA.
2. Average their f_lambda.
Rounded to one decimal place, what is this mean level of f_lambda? 3.6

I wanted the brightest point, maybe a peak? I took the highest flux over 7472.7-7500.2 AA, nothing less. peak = 3.9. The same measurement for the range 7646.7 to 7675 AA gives 4.28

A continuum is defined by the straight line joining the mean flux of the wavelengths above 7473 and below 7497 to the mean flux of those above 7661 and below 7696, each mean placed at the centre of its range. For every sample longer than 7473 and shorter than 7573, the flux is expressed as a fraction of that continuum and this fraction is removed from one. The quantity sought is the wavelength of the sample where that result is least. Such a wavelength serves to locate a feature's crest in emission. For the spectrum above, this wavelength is 7543.55 AA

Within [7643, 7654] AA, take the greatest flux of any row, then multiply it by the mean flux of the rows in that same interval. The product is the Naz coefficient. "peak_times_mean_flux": 16.4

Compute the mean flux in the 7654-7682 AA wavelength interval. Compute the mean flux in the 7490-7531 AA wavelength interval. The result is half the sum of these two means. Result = 3.57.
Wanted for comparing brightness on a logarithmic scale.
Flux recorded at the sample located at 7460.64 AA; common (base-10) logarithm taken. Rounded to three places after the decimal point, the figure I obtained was 0.571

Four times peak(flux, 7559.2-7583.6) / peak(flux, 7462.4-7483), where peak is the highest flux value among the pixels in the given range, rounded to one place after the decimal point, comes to 4.1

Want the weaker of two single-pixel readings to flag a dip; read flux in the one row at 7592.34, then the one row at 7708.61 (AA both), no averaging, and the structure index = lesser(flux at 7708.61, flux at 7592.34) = 3.0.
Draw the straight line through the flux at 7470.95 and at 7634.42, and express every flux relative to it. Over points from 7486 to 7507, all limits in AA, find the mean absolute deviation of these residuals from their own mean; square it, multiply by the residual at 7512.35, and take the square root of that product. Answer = 0.072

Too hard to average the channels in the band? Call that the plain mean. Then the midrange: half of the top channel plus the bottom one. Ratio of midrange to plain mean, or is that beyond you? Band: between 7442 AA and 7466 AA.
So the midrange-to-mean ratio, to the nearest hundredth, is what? 1.00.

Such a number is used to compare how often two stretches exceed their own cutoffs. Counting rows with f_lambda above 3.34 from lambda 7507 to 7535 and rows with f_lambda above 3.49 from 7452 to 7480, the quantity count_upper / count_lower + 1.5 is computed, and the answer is 2.33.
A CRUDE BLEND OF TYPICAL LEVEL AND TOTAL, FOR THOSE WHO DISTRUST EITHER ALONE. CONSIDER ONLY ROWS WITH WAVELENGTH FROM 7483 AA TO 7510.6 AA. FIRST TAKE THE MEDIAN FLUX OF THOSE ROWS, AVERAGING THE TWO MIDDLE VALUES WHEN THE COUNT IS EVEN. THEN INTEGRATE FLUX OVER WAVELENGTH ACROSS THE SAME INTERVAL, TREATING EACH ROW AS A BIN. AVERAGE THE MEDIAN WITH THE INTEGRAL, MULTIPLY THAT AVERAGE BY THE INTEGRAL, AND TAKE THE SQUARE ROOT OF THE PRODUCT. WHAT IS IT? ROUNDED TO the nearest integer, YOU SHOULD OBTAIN 74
